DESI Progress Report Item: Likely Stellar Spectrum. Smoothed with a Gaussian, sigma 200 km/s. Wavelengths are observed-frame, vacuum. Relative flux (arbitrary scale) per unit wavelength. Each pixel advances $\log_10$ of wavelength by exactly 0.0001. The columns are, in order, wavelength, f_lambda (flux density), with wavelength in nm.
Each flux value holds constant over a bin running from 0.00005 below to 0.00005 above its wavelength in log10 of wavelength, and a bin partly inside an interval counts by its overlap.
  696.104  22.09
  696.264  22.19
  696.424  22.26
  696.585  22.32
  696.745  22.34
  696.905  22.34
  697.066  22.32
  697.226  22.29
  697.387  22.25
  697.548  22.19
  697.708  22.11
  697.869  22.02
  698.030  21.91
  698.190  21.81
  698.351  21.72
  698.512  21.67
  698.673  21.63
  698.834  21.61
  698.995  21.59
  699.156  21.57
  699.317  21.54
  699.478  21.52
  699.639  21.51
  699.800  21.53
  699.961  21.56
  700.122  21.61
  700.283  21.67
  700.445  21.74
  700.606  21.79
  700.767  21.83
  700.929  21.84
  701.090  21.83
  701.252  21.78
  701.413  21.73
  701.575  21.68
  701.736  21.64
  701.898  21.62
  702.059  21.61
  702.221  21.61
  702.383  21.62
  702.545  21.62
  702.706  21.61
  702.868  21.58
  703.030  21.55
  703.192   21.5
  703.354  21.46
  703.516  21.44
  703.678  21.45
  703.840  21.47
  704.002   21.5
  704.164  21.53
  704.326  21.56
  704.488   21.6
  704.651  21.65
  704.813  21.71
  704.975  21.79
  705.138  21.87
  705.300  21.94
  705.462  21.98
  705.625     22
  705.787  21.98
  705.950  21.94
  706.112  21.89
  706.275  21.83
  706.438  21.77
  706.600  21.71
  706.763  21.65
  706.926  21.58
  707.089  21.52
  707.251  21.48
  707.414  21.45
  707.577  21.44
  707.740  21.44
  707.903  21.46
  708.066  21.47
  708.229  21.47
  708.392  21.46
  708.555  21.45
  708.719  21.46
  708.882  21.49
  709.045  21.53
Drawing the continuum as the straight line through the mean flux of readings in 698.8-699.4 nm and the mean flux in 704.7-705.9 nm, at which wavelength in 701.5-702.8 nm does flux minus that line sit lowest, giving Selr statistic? 702.706 nm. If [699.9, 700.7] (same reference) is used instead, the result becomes 699.961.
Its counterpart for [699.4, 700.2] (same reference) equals 699.639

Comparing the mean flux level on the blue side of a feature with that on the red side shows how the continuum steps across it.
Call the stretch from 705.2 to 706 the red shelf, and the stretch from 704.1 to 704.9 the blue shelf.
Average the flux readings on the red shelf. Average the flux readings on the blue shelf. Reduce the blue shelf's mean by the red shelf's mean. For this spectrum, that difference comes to -0.36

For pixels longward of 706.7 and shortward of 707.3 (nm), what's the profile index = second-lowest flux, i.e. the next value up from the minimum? 21.52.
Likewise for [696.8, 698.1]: 22.02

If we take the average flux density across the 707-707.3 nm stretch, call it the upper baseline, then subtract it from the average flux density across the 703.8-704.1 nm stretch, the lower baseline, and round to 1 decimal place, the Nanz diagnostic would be 0.0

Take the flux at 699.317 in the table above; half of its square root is 2.32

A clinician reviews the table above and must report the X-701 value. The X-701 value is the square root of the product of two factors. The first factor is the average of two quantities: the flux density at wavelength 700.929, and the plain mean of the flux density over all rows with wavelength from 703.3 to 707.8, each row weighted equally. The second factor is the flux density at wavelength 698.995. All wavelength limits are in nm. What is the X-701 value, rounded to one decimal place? 21.7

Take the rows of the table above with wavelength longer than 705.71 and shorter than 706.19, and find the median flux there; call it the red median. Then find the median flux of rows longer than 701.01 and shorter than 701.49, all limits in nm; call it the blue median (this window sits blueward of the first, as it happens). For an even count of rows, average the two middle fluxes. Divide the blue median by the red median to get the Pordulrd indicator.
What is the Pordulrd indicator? 0.99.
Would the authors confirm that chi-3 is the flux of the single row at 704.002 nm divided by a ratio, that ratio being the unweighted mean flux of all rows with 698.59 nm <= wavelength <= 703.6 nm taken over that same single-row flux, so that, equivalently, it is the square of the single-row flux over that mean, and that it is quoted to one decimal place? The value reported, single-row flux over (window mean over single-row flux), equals 21.4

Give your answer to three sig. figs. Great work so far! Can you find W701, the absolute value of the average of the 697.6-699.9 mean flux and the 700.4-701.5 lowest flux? 21.7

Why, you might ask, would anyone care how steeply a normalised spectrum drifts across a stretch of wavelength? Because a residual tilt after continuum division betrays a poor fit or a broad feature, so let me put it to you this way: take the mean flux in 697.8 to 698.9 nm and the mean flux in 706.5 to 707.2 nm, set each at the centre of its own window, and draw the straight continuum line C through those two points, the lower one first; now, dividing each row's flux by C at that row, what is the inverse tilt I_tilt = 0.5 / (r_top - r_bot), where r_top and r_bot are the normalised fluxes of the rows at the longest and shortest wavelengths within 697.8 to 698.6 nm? -32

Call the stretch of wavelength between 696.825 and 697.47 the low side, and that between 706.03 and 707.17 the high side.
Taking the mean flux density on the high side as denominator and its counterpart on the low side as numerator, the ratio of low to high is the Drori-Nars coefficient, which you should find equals 1.03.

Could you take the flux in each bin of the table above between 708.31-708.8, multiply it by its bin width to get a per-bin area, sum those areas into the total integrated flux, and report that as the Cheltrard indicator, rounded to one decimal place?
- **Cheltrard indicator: 10.5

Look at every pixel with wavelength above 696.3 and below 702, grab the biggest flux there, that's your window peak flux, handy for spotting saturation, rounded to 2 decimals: 22.34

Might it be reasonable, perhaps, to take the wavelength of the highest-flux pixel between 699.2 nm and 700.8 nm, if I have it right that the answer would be 700.767 nm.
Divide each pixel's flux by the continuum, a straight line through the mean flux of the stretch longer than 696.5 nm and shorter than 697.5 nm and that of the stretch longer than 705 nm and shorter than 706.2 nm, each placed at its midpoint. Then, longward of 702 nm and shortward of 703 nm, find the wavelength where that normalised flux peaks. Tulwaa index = 702.545 nm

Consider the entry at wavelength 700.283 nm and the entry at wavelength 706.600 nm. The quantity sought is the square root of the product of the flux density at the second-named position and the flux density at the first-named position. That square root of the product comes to 21.7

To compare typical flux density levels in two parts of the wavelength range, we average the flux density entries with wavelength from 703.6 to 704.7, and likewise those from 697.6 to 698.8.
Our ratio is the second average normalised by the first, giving 1.014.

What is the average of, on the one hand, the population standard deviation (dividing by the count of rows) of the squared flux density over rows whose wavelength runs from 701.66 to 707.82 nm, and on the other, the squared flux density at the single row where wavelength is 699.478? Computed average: 235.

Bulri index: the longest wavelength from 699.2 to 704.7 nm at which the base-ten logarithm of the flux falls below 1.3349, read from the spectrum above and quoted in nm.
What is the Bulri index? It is 704.488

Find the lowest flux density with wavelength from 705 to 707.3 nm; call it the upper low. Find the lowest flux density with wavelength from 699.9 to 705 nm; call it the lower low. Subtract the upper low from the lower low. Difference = -0.04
